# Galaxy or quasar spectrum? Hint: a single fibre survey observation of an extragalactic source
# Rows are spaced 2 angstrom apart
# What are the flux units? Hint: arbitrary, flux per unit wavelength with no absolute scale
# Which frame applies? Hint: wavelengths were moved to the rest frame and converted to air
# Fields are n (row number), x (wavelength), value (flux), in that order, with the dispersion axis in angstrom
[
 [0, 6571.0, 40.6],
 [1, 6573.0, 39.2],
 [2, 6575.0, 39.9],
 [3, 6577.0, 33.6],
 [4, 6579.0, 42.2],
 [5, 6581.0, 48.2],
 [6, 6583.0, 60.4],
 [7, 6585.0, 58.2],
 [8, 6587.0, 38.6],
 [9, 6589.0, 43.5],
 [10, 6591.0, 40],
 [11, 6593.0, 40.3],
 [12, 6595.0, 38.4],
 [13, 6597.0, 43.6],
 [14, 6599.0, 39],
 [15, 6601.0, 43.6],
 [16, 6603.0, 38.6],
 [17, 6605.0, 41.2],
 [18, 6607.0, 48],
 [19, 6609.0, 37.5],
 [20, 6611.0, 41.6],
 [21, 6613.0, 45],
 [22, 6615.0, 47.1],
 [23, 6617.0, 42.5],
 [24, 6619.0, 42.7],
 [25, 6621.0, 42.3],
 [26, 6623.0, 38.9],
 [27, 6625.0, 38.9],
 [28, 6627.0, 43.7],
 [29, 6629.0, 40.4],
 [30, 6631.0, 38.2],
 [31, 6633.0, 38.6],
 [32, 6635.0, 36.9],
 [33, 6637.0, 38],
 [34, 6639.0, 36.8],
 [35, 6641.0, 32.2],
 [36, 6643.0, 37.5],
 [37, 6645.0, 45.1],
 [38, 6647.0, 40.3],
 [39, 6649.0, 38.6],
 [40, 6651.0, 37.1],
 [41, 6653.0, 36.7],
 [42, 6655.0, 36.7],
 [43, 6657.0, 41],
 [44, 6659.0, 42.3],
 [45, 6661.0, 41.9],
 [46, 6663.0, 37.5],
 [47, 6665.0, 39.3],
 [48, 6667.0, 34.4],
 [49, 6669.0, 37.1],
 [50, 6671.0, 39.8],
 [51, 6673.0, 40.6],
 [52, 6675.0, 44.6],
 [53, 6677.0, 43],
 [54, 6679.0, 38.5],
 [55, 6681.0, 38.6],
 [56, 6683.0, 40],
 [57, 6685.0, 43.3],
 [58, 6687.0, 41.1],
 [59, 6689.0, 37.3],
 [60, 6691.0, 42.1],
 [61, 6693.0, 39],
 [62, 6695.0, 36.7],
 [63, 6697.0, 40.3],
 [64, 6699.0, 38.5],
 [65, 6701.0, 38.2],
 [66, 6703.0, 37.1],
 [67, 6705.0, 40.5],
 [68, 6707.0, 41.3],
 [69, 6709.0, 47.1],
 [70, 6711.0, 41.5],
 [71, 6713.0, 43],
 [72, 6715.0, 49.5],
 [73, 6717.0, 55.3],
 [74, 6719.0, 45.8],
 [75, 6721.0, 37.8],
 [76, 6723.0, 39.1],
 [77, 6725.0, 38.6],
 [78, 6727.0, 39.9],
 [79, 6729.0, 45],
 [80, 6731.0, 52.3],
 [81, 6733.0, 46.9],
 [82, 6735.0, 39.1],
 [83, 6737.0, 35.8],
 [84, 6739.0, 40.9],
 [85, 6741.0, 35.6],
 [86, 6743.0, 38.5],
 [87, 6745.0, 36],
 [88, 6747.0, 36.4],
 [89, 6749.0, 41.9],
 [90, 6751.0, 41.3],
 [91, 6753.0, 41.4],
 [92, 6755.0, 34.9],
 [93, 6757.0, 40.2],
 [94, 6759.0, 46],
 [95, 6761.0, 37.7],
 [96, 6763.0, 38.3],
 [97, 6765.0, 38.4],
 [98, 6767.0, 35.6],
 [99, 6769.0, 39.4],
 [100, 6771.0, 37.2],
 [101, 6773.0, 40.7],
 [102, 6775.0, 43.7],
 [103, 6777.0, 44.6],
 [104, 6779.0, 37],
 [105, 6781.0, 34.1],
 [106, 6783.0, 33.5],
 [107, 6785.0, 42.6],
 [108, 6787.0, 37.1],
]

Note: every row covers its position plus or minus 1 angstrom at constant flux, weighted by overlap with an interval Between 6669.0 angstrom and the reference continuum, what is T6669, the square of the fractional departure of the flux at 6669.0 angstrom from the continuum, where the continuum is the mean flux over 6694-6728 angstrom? 0.013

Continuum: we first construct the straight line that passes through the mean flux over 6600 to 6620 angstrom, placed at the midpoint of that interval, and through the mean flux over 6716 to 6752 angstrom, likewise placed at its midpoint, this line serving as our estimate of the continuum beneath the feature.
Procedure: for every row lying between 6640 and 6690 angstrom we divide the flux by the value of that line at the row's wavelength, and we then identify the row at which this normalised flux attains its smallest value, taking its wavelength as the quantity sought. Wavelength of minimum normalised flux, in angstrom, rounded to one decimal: 6641.0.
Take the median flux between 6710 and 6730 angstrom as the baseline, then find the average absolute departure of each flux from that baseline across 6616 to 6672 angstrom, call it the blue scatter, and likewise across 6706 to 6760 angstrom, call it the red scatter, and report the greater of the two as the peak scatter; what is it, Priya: 4.1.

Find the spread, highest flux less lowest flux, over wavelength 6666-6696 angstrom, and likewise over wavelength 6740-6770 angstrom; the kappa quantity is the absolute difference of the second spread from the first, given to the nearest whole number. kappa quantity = 1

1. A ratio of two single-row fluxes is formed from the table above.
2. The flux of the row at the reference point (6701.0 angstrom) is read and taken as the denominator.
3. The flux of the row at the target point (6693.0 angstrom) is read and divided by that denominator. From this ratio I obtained 1.02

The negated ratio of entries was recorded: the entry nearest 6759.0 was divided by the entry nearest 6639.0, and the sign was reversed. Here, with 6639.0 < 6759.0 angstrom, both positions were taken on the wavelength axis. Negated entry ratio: -1.25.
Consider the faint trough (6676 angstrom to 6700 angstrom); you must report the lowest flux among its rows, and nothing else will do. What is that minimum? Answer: 36.7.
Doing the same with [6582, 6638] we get 36.9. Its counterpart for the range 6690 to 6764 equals 34.9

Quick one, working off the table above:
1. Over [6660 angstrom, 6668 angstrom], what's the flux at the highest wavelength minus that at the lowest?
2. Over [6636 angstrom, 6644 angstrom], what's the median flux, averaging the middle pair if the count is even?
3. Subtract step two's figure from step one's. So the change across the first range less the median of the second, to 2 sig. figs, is -45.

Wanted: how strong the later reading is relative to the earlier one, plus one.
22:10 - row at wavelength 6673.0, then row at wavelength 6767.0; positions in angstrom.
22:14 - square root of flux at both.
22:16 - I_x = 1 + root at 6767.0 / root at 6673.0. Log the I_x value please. 1.94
